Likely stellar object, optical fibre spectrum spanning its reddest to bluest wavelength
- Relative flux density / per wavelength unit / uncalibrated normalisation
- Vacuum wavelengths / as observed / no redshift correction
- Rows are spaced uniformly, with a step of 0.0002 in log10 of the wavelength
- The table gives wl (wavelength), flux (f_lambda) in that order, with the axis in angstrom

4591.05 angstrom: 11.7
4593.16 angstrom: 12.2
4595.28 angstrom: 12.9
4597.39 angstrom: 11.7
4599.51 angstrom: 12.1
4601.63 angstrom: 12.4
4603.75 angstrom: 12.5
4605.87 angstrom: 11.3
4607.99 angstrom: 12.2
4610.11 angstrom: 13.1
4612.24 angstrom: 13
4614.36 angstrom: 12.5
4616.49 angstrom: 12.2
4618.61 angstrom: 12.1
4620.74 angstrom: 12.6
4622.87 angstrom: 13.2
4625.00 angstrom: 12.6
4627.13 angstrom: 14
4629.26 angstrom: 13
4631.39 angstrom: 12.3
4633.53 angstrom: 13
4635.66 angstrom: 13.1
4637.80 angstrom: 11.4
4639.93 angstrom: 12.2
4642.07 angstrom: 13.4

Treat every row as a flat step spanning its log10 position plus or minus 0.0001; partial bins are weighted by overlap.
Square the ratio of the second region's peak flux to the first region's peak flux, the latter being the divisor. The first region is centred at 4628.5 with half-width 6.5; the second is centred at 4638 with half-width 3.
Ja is 0.88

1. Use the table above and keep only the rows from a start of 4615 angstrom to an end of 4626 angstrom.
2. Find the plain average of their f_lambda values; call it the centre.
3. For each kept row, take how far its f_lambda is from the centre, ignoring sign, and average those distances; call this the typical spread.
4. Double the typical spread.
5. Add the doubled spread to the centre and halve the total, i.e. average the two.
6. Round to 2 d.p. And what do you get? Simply 6.58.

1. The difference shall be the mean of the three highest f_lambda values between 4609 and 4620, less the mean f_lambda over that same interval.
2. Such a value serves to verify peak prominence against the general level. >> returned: 0.29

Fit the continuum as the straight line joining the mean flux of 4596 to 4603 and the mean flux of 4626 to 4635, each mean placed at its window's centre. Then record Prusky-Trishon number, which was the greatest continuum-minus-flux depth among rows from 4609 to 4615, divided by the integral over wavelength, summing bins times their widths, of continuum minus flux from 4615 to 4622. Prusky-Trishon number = 0.0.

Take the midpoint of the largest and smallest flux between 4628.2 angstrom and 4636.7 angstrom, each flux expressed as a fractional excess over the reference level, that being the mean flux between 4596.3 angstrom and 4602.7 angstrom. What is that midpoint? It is 0.052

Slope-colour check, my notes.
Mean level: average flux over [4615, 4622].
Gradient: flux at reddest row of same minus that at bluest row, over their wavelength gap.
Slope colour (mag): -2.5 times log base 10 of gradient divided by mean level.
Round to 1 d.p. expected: 5.3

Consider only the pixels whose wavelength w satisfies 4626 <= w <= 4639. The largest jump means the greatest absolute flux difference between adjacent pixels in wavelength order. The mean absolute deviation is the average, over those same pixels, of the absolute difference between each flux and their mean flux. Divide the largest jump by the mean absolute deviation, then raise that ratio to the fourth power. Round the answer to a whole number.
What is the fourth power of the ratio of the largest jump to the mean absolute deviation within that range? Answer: 52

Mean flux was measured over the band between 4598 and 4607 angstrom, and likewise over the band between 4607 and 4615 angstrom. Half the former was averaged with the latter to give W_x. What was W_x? 9.37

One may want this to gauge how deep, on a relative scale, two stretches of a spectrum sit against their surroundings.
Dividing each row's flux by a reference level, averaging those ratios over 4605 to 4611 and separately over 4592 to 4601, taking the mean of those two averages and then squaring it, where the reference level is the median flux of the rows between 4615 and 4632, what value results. 0.94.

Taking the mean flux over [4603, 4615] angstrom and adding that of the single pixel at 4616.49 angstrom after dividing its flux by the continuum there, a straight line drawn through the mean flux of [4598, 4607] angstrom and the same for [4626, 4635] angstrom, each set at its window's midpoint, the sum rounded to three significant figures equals 13.4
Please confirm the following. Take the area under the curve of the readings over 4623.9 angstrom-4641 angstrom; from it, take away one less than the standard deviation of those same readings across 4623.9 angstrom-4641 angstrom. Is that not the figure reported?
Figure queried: 217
